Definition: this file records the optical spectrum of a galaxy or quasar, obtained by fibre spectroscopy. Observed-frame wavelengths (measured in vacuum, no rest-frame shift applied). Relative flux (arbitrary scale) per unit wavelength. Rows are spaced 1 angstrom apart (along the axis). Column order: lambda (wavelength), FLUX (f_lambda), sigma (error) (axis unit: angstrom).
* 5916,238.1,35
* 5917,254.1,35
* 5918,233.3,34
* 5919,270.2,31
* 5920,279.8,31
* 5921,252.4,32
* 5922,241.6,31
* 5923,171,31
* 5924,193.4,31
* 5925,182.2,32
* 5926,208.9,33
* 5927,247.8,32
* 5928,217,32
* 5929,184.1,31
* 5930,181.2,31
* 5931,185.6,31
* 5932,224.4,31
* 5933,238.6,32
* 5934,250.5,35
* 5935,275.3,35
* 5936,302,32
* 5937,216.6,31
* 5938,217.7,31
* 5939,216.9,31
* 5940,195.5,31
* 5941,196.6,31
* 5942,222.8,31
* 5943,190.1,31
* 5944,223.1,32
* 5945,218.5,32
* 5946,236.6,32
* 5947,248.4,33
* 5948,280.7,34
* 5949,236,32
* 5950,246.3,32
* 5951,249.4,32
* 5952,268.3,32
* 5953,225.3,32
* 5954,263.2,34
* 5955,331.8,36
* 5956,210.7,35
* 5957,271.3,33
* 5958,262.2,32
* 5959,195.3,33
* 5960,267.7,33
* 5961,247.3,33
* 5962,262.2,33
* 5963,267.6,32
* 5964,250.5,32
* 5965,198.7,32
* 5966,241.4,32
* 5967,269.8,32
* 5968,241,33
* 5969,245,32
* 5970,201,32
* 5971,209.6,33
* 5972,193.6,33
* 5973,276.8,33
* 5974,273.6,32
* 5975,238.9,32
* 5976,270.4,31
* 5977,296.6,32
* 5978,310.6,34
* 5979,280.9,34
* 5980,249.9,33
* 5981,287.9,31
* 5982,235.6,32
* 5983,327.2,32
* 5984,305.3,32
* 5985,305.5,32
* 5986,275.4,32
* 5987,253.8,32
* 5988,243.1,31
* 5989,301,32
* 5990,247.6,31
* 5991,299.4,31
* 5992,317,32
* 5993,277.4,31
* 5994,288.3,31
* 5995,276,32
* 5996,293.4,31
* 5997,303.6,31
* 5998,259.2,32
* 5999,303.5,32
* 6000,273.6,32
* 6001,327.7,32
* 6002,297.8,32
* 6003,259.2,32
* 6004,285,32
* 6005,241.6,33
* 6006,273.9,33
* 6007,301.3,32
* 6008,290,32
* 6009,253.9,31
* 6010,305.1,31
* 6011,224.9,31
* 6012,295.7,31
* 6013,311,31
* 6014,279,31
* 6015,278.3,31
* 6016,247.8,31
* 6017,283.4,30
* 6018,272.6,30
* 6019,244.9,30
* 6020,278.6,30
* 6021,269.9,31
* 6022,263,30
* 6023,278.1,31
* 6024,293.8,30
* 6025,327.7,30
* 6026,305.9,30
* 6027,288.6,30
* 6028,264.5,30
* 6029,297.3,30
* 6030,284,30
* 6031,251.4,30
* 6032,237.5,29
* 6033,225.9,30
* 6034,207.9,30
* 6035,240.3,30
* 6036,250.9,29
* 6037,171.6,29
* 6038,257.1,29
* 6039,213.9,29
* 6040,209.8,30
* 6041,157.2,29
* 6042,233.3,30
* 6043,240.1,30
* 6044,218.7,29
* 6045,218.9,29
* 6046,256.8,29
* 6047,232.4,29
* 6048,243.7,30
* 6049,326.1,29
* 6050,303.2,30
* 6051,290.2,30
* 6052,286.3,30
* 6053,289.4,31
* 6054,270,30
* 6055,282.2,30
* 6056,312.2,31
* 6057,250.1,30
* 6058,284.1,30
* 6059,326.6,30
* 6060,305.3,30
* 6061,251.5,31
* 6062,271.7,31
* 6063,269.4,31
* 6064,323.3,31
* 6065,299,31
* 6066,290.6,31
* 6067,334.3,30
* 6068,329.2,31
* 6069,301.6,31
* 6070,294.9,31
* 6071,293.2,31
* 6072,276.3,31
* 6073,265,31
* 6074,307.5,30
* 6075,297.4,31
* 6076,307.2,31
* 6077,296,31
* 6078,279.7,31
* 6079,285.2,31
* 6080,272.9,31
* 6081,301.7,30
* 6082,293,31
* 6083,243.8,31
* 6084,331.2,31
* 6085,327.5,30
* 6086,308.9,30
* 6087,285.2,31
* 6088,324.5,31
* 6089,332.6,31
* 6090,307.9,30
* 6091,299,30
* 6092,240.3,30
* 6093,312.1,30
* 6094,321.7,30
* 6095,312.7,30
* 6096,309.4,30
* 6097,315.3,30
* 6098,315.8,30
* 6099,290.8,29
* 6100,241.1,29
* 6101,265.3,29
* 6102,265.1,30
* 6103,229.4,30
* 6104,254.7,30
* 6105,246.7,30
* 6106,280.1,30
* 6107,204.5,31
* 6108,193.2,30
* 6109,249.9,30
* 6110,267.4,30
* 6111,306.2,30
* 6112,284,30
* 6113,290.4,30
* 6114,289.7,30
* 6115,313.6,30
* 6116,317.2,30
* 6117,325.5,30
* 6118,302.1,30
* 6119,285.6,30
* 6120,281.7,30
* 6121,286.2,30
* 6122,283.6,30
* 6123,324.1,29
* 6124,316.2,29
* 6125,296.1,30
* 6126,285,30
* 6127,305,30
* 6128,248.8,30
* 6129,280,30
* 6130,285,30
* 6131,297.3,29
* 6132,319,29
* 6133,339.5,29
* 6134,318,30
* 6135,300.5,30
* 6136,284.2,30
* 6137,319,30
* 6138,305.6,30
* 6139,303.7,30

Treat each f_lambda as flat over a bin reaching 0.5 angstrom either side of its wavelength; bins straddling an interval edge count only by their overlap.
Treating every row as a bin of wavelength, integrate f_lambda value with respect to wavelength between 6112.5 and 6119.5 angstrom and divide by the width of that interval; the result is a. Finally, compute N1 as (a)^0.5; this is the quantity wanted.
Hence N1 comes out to 17.4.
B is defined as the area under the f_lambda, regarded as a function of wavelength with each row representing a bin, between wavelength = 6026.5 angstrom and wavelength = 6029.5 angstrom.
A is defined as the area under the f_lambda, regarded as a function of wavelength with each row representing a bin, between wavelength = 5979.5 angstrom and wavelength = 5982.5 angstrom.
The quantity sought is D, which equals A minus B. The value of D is -77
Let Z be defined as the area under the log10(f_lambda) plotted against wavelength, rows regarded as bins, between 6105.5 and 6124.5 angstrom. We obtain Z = 47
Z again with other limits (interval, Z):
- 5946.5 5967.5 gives 50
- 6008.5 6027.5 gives 46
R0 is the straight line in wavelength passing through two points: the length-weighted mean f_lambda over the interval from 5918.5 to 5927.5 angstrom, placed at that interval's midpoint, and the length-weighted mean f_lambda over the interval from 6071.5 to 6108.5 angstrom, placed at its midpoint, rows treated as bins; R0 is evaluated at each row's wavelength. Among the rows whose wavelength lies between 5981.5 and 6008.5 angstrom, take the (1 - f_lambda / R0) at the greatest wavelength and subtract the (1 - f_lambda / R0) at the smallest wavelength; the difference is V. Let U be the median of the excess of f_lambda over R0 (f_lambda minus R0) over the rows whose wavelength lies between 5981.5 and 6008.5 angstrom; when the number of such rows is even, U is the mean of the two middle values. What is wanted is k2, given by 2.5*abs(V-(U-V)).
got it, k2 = 84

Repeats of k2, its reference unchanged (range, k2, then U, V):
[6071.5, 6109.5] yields 18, 7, 0.13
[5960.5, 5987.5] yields 53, 21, 0.01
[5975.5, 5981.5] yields 94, 37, -0.06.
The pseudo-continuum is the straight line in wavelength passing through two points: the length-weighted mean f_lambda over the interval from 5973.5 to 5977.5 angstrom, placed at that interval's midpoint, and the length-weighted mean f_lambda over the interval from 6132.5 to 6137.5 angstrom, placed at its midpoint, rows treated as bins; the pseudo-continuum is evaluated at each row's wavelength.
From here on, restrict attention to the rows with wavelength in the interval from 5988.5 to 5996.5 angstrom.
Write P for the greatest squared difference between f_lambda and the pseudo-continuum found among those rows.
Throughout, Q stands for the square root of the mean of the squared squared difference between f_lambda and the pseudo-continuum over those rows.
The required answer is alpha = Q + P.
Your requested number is 2612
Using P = 1827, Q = 785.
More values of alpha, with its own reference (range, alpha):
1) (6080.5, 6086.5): 4319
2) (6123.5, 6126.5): 990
